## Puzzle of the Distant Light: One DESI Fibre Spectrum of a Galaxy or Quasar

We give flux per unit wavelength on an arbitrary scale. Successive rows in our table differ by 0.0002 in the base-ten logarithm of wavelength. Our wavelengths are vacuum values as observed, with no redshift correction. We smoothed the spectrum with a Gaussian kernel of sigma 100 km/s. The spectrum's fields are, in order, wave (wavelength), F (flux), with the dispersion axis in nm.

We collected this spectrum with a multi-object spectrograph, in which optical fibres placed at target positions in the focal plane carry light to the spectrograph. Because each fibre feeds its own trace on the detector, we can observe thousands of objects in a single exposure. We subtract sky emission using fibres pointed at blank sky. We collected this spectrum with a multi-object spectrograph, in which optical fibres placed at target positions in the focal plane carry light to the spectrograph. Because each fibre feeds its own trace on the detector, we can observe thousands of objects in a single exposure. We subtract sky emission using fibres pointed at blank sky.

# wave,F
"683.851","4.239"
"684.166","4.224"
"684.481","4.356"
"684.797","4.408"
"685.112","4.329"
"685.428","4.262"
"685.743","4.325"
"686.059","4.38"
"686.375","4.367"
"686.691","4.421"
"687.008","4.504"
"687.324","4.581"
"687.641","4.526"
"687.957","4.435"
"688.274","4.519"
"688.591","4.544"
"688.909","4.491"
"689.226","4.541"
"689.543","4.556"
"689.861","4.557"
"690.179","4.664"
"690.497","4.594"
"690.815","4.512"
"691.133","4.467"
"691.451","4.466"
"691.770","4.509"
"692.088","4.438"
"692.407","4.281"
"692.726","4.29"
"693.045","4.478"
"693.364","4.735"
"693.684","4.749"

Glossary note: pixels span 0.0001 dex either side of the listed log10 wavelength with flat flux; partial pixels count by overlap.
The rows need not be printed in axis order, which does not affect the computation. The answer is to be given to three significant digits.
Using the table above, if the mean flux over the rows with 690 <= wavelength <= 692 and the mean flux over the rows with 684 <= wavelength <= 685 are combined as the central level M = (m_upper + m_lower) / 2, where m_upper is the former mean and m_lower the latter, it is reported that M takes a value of 4.43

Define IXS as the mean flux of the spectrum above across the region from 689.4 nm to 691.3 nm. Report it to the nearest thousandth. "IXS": 4.558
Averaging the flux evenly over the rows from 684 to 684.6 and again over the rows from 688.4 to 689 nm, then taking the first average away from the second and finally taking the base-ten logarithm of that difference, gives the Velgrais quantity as -0.64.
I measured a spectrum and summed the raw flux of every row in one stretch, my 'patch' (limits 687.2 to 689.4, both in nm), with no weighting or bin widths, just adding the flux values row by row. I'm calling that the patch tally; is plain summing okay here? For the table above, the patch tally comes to 31.6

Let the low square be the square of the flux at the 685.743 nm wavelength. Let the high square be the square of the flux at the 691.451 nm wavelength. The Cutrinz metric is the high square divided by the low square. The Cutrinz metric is 1.07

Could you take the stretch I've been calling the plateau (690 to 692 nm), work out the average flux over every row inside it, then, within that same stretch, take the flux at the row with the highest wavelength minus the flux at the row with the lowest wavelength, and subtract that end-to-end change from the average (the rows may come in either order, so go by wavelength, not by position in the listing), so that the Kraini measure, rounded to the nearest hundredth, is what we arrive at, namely 4.69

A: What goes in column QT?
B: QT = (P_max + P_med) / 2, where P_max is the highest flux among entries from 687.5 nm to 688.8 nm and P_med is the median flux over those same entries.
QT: 4.53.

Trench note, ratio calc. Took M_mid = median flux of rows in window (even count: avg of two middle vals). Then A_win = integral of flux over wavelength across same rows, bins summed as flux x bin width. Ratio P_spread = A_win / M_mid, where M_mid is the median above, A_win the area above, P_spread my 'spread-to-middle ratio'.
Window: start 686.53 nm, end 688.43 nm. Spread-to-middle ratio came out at 1.89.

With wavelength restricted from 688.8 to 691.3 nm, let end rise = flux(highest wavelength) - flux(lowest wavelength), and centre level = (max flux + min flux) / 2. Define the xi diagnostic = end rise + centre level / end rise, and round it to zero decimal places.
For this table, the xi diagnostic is -190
